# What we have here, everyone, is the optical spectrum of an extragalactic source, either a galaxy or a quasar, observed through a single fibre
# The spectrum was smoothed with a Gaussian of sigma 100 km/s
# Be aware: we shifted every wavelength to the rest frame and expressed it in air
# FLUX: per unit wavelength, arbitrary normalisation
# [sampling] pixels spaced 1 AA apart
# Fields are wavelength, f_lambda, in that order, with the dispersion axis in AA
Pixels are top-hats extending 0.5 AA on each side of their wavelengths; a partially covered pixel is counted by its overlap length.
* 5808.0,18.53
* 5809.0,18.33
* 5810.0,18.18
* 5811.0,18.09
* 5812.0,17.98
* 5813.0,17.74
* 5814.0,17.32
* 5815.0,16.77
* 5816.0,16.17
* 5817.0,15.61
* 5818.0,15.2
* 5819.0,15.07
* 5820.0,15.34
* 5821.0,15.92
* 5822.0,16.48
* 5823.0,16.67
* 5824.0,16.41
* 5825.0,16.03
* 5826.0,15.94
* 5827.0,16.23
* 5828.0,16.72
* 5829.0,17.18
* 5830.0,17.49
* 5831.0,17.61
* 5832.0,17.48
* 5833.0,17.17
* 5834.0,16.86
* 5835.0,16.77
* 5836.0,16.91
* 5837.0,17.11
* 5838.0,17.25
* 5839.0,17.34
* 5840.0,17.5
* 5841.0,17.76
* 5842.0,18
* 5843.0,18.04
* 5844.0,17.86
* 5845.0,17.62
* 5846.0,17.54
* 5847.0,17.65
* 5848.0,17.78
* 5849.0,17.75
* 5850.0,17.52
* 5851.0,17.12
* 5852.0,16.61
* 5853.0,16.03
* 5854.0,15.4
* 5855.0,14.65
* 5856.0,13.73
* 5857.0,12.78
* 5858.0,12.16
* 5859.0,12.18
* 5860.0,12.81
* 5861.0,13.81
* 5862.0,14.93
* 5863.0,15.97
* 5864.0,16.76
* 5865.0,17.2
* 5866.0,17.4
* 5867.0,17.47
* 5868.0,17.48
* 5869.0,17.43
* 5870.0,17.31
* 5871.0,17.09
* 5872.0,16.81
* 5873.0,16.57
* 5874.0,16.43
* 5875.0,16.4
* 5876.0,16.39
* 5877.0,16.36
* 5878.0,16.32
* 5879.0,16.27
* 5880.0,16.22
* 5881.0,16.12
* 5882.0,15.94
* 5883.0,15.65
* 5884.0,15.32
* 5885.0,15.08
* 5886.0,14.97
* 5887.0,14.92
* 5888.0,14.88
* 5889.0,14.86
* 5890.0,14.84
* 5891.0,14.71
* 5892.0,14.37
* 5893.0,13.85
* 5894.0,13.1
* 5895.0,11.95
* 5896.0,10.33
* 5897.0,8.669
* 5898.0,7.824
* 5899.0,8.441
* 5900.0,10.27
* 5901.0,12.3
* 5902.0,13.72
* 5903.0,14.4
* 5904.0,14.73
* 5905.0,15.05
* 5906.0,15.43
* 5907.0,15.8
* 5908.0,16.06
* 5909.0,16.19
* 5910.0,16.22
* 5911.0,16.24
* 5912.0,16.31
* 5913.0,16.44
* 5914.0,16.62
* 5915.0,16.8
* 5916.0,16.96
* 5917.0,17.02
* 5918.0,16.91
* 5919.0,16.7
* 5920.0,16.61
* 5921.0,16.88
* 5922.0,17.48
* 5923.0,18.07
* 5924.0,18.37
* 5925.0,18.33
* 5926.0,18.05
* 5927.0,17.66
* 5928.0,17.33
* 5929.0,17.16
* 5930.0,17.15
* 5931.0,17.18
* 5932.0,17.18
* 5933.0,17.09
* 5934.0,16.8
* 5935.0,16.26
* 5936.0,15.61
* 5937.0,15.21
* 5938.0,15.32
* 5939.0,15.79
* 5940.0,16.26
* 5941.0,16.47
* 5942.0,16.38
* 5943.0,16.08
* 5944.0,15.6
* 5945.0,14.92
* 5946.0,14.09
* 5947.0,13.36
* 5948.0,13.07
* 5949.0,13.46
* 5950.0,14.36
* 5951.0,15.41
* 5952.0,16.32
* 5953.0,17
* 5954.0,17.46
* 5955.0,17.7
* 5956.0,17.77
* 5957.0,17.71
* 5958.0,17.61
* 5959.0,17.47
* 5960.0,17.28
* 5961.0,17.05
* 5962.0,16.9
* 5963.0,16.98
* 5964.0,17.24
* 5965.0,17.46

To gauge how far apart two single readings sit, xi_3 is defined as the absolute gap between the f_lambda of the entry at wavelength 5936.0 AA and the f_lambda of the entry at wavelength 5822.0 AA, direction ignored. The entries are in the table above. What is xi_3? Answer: 1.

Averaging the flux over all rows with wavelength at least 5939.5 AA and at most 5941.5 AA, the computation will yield 16.4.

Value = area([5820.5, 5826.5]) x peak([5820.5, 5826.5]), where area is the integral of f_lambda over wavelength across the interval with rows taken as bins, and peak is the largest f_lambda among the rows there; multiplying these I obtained 1624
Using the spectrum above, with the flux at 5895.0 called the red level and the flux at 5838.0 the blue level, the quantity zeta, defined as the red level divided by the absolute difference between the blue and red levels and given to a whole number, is 2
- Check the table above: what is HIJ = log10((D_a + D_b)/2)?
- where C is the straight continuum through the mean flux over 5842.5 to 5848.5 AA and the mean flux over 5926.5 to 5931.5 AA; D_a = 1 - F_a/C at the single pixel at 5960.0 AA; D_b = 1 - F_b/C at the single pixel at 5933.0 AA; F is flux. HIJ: -3.05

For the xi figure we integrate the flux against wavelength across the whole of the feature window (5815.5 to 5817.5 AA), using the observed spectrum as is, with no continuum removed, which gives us 31.8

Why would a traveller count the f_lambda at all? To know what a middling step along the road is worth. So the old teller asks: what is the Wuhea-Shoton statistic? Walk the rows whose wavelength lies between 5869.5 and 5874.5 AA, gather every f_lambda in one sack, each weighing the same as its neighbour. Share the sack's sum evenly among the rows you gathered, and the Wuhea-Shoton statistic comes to 16.8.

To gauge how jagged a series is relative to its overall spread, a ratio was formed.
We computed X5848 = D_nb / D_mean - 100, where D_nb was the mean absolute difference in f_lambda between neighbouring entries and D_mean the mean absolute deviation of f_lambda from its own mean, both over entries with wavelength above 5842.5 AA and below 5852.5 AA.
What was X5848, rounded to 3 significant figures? -99.2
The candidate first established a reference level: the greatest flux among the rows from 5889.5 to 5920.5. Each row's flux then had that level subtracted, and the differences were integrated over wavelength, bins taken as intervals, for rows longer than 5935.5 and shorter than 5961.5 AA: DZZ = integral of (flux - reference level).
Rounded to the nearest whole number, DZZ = -28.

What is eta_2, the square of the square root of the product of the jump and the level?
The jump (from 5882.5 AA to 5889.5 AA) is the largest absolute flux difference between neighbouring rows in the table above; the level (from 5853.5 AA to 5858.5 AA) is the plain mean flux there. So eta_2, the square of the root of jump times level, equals 4.5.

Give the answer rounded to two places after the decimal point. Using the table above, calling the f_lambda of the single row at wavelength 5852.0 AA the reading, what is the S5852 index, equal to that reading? 16.61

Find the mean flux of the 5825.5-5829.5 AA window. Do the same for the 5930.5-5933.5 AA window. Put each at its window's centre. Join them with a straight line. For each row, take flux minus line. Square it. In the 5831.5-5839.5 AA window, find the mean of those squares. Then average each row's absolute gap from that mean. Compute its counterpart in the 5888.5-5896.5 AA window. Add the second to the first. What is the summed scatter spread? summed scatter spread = 10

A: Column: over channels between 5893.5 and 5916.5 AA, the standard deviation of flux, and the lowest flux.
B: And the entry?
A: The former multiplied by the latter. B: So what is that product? 23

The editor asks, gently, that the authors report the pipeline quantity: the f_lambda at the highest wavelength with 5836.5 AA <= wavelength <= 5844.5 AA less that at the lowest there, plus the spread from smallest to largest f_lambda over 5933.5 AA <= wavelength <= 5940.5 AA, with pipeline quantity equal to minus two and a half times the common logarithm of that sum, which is -0.92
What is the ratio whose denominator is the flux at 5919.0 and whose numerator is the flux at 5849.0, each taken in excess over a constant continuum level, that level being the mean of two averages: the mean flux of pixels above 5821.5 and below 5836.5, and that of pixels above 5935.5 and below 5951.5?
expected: 2.4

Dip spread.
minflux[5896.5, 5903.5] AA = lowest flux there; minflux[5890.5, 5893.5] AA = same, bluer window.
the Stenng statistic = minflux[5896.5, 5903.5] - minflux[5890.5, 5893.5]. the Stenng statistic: -6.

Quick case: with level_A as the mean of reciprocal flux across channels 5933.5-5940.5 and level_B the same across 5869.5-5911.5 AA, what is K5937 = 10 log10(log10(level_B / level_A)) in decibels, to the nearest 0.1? -12.9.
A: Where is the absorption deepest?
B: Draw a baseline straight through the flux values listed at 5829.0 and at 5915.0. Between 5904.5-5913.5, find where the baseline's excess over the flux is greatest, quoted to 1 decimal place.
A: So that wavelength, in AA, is 5905.0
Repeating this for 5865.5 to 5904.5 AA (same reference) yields 5898.0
